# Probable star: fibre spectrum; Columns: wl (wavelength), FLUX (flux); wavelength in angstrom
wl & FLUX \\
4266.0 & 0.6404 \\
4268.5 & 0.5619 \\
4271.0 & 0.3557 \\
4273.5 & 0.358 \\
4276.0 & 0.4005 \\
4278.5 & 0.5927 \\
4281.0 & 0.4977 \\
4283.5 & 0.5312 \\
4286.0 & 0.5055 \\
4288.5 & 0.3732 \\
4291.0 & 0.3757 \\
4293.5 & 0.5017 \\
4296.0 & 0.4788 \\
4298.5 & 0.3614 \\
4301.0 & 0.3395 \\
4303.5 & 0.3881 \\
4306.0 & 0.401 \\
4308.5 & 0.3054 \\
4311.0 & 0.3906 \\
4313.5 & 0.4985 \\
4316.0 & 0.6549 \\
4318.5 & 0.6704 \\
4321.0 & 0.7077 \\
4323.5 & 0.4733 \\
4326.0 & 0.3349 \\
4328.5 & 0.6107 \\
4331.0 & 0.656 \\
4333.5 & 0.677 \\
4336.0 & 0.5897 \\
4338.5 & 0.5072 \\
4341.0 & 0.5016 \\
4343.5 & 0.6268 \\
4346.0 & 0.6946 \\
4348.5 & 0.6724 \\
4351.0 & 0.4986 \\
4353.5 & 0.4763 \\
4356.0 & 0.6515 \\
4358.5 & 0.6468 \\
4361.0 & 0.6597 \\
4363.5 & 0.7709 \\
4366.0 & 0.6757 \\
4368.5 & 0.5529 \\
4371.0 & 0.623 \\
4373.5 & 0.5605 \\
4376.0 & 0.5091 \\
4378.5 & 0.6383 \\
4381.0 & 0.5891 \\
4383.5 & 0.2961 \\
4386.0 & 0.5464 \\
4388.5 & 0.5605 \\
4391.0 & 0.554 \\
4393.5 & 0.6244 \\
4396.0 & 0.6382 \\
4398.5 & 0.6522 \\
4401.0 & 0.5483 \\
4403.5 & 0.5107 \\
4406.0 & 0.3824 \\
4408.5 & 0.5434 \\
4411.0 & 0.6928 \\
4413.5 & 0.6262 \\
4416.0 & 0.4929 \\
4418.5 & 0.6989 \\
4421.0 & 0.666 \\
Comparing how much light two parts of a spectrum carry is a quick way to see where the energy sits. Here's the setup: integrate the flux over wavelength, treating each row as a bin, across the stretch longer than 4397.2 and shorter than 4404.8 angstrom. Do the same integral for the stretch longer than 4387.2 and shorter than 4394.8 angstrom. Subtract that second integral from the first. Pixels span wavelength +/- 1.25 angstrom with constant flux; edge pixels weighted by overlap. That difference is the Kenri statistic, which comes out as -0.1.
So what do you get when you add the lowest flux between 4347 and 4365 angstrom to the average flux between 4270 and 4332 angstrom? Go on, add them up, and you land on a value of 0.95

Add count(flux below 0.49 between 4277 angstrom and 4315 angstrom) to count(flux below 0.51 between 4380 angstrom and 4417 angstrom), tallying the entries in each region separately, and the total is 12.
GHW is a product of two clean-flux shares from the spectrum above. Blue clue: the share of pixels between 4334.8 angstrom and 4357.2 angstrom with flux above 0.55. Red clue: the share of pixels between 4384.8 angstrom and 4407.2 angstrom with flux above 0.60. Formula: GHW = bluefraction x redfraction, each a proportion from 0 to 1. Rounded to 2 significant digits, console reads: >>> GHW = 0.19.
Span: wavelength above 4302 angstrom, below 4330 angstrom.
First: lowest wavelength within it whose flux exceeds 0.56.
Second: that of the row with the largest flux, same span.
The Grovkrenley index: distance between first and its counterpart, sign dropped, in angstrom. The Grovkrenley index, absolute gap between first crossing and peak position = 5.0 angstrom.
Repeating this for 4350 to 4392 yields 7.5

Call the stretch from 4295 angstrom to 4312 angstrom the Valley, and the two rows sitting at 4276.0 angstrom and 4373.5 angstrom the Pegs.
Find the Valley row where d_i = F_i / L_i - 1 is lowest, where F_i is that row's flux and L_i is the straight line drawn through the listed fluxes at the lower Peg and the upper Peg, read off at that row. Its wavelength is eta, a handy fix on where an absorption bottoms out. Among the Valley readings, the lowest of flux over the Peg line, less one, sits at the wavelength 4308.5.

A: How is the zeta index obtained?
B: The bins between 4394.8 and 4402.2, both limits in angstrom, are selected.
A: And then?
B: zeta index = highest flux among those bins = 0.6522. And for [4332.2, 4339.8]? 0.677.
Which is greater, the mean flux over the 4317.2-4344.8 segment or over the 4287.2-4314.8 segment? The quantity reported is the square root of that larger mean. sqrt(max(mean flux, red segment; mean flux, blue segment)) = 0.760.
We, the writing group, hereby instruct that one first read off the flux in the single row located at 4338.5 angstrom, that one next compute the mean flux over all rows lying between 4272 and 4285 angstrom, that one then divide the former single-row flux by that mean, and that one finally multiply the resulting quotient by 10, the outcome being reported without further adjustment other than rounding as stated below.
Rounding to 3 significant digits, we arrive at 10.7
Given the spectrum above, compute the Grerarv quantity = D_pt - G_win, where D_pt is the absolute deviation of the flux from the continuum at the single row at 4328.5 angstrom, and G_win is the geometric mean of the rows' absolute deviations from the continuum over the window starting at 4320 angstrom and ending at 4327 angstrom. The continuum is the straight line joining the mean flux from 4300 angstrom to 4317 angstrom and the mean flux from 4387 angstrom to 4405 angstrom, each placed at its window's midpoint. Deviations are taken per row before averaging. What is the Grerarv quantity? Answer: 0.06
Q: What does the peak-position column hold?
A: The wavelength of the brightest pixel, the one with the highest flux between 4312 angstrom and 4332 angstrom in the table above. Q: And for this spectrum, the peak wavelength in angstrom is 4321.0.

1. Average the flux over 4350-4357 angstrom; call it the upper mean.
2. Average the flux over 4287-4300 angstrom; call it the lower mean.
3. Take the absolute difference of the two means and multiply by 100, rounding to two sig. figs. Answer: 12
